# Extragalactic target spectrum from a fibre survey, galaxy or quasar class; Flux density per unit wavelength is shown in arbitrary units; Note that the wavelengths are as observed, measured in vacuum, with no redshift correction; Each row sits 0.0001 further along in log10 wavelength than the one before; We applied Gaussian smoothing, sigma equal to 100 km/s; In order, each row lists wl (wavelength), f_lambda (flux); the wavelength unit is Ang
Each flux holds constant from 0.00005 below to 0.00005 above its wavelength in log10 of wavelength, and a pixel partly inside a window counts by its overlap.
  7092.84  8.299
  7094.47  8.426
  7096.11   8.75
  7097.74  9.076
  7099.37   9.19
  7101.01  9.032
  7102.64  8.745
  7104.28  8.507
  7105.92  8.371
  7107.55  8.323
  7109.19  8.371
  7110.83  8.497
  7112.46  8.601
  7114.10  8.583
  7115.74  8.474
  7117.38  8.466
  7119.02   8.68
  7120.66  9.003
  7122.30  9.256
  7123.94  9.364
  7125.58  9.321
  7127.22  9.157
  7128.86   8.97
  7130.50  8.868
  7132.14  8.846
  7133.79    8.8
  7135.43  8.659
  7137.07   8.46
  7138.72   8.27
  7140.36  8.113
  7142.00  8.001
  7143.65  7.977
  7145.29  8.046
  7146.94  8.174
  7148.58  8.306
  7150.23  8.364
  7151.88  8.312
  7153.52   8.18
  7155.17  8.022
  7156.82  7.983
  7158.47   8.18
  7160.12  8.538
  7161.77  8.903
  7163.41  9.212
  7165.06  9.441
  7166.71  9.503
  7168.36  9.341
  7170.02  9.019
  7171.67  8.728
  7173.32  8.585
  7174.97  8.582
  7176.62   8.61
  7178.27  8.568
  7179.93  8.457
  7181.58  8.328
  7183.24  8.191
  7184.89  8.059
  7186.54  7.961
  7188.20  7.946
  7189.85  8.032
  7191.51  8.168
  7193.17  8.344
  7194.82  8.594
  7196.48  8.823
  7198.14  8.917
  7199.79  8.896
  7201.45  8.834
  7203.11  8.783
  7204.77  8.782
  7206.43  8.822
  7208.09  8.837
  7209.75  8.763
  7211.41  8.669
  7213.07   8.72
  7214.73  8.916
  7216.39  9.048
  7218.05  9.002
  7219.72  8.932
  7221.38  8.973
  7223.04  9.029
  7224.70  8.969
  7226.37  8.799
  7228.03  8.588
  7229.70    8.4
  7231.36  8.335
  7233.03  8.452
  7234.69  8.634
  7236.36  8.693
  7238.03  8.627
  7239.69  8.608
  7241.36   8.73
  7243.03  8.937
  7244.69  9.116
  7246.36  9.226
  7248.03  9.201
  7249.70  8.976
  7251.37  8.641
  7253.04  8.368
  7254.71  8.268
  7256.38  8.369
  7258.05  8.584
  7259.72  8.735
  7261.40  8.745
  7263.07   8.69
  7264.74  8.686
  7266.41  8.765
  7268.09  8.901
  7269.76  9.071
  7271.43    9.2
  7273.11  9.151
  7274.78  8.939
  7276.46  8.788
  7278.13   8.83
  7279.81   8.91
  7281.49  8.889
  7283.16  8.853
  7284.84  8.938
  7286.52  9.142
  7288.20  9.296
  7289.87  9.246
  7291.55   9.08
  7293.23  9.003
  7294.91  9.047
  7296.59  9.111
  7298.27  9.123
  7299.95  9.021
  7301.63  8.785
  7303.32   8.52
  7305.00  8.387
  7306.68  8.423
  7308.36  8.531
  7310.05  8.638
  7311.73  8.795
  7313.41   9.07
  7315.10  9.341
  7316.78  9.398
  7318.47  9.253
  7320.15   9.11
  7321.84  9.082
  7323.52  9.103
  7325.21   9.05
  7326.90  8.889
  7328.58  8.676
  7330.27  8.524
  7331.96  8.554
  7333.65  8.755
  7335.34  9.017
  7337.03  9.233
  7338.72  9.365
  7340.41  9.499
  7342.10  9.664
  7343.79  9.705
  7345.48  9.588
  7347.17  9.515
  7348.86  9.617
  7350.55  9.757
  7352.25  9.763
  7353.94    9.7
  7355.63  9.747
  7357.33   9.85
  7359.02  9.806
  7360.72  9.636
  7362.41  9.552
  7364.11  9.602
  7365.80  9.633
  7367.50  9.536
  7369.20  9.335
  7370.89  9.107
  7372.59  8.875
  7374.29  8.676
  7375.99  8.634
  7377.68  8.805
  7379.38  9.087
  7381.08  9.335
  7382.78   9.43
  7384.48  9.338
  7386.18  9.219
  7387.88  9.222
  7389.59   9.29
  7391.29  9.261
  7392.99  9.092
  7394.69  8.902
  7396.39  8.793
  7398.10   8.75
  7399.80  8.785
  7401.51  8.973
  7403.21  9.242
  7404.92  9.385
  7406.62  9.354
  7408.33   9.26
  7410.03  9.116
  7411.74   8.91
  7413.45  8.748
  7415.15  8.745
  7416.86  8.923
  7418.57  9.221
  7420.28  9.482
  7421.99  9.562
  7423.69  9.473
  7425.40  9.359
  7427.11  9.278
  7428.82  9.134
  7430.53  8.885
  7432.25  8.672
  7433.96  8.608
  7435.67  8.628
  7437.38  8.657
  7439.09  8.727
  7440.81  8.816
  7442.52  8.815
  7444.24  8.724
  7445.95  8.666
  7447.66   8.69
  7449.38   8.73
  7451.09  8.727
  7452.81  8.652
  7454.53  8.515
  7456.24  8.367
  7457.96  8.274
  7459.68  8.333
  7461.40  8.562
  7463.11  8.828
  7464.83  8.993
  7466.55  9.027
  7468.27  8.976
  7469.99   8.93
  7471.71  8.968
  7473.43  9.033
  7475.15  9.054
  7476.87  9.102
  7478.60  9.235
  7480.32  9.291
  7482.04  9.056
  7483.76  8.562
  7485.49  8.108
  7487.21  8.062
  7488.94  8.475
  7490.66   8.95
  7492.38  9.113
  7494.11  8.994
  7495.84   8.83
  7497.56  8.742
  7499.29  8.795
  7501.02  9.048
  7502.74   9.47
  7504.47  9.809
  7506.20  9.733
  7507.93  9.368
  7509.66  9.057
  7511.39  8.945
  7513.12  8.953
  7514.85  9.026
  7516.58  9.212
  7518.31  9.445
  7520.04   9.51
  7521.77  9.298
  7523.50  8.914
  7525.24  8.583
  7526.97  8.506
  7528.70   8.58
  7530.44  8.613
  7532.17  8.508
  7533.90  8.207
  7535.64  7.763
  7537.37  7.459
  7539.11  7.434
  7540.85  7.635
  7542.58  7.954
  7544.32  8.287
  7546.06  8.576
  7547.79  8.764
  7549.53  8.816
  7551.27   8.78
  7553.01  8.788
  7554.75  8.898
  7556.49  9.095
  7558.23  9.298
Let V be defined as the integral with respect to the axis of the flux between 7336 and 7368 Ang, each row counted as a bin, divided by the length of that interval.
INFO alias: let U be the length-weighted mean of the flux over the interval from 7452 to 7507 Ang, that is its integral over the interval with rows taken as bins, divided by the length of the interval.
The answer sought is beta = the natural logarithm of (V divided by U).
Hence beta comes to 0.0808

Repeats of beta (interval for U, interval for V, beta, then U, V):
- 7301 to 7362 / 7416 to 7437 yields -0.0098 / 9.18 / 9.09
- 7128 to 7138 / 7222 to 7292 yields 0.0066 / 8.76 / 8.82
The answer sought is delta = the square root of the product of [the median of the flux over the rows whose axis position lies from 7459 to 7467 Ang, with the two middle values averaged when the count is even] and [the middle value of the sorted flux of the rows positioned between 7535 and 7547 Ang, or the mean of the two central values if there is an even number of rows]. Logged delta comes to 8.28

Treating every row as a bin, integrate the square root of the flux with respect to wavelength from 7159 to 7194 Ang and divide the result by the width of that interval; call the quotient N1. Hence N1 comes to 2.93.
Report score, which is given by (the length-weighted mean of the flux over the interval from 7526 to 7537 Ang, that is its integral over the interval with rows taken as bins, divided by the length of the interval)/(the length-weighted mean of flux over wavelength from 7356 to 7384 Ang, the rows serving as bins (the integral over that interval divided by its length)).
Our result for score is 0.89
